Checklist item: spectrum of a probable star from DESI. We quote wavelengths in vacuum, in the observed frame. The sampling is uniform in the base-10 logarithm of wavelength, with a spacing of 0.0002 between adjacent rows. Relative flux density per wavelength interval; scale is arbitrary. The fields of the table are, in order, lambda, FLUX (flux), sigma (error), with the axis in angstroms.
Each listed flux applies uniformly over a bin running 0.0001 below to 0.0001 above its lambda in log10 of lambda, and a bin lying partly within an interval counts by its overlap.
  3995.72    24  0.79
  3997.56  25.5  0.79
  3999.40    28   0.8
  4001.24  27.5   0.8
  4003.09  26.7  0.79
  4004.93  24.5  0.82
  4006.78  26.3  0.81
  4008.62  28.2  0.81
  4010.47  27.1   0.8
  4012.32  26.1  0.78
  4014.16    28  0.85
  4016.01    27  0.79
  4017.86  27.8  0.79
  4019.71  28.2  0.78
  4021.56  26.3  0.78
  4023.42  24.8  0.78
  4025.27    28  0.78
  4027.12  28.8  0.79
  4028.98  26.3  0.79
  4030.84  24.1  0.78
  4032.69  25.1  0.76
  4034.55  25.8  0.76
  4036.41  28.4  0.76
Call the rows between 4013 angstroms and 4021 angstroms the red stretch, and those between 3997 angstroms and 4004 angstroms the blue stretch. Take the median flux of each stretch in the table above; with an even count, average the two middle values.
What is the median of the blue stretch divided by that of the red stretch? 0.97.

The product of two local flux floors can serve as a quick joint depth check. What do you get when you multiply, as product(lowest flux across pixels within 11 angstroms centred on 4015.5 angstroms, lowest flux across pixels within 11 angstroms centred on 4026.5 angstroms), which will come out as 629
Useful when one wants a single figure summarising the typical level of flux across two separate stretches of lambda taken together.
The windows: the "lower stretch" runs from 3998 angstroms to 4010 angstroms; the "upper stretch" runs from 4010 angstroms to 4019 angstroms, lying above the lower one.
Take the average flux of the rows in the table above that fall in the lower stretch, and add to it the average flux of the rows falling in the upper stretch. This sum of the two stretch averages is 54.1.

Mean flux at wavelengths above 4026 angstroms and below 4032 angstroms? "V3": 26.4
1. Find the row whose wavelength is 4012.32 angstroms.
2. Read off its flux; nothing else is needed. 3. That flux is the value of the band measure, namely 26.1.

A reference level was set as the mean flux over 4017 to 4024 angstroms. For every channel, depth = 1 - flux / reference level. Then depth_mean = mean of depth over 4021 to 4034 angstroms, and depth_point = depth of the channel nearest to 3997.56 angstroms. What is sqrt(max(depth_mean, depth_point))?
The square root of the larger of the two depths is 0.22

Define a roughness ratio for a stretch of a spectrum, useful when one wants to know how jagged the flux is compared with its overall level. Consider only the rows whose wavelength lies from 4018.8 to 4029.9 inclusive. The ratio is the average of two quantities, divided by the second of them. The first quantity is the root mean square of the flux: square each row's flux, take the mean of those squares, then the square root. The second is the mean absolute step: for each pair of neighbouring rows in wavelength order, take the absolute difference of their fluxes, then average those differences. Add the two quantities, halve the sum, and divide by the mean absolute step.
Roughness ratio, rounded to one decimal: 7.3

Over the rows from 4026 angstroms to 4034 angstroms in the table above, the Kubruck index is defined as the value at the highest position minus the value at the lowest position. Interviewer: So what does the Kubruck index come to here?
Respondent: -3.7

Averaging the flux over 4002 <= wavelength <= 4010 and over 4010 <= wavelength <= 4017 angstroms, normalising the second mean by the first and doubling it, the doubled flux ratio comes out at 2.05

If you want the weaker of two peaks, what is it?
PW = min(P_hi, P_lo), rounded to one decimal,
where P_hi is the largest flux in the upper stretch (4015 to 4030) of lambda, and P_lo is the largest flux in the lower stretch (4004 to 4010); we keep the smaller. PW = 28.2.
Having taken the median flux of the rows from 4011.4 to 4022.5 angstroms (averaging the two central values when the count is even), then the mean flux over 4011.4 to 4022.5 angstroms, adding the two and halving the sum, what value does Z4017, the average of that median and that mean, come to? 27.3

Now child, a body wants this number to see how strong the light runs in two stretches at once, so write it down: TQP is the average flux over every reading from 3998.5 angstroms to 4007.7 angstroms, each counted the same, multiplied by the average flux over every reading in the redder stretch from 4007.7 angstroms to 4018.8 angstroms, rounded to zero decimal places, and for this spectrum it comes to 728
